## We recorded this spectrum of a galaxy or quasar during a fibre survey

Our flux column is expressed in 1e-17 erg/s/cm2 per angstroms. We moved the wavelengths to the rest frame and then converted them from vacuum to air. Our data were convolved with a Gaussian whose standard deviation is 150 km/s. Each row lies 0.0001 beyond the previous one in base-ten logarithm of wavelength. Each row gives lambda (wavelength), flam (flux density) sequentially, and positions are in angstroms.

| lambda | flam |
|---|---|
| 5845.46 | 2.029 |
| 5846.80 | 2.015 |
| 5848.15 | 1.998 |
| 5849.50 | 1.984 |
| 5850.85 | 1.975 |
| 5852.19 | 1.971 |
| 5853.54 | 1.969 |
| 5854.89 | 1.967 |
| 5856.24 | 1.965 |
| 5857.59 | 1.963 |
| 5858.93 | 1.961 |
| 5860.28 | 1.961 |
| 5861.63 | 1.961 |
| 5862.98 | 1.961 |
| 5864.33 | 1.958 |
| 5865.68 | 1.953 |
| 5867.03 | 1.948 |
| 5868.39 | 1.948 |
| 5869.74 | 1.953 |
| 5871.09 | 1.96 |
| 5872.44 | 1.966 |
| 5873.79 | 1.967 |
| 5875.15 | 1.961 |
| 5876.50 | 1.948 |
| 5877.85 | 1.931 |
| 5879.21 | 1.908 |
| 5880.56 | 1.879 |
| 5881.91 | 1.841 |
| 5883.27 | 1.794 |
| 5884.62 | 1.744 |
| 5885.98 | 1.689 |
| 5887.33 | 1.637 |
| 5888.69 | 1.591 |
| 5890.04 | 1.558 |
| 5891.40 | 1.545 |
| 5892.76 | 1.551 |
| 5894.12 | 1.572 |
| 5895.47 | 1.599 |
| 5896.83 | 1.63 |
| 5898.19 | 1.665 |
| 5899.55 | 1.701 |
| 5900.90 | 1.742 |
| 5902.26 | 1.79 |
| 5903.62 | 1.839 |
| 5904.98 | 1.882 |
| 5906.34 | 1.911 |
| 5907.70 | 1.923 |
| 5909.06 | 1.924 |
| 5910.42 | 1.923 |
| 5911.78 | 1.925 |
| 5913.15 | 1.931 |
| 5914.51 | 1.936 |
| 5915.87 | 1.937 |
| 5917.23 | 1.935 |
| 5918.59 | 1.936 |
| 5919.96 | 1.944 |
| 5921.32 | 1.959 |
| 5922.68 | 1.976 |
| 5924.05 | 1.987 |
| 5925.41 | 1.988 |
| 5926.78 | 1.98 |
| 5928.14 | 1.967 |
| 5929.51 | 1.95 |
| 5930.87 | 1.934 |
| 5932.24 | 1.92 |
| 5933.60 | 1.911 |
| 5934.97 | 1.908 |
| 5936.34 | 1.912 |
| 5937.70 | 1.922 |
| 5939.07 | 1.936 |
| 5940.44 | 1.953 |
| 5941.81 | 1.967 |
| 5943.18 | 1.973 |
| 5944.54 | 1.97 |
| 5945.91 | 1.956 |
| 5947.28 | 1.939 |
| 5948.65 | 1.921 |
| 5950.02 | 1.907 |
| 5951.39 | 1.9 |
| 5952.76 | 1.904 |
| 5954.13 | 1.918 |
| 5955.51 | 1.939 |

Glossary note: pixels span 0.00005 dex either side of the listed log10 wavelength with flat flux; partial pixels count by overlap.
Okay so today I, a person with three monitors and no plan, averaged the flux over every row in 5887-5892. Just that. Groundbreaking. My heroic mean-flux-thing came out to 1.58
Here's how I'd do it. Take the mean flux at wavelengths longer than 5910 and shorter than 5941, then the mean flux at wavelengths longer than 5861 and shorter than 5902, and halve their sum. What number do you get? 1.87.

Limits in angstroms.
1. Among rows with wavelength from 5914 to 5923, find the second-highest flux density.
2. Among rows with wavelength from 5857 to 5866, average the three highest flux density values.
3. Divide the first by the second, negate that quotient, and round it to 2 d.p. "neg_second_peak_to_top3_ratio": -1.00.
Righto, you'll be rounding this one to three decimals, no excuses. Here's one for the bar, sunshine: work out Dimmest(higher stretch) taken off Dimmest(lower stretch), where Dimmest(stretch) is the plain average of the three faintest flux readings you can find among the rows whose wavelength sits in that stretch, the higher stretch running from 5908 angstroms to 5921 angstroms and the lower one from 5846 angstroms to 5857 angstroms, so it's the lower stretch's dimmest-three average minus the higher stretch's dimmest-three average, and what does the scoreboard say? 0.043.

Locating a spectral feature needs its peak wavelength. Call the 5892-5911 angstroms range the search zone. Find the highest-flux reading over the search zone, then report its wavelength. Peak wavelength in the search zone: 5909.06 angstroms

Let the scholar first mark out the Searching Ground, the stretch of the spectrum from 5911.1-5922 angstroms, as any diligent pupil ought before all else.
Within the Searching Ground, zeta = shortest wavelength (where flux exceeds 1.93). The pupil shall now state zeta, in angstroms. 5913.15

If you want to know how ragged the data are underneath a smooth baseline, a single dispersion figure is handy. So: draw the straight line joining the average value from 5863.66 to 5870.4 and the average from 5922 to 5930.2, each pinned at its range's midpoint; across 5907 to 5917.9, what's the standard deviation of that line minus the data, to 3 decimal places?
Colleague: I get 0.005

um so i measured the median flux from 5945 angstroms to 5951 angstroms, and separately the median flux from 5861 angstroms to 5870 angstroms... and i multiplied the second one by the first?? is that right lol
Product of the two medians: 3.77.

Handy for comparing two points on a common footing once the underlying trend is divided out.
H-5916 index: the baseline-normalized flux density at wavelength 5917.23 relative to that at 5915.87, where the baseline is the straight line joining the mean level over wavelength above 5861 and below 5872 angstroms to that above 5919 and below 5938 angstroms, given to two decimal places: 1.00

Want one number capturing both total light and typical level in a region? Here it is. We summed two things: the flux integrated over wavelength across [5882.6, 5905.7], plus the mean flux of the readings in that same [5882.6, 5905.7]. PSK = 40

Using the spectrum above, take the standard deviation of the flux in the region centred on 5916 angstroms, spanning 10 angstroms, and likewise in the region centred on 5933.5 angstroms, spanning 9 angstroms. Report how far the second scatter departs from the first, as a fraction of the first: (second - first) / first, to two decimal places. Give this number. 1.58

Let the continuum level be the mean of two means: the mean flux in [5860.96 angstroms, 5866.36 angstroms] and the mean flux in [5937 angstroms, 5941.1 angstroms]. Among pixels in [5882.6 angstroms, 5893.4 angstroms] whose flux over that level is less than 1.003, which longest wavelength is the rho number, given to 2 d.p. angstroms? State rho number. 5892.76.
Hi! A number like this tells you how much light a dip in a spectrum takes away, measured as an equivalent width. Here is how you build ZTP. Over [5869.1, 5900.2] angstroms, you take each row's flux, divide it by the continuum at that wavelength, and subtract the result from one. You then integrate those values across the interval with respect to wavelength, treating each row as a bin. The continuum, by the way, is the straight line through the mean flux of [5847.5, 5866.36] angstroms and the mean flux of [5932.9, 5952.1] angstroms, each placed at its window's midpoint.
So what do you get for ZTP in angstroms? 3.1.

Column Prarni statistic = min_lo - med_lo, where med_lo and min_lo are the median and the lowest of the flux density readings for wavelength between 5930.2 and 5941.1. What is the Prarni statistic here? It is -0.013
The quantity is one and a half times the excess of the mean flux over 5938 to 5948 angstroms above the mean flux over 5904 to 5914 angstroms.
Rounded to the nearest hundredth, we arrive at 0.06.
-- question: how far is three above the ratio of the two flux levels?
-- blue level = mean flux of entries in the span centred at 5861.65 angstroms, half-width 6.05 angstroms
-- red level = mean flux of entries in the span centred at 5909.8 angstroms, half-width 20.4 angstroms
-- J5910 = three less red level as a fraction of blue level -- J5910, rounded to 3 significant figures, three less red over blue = 2.06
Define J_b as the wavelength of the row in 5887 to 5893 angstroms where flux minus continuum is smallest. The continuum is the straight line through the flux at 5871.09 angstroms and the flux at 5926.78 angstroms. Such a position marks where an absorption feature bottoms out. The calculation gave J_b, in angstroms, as 5891.40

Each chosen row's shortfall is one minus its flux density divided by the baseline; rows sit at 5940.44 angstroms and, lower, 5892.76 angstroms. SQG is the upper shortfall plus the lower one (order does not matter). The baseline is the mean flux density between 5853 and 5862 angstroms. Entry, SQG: 0.22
